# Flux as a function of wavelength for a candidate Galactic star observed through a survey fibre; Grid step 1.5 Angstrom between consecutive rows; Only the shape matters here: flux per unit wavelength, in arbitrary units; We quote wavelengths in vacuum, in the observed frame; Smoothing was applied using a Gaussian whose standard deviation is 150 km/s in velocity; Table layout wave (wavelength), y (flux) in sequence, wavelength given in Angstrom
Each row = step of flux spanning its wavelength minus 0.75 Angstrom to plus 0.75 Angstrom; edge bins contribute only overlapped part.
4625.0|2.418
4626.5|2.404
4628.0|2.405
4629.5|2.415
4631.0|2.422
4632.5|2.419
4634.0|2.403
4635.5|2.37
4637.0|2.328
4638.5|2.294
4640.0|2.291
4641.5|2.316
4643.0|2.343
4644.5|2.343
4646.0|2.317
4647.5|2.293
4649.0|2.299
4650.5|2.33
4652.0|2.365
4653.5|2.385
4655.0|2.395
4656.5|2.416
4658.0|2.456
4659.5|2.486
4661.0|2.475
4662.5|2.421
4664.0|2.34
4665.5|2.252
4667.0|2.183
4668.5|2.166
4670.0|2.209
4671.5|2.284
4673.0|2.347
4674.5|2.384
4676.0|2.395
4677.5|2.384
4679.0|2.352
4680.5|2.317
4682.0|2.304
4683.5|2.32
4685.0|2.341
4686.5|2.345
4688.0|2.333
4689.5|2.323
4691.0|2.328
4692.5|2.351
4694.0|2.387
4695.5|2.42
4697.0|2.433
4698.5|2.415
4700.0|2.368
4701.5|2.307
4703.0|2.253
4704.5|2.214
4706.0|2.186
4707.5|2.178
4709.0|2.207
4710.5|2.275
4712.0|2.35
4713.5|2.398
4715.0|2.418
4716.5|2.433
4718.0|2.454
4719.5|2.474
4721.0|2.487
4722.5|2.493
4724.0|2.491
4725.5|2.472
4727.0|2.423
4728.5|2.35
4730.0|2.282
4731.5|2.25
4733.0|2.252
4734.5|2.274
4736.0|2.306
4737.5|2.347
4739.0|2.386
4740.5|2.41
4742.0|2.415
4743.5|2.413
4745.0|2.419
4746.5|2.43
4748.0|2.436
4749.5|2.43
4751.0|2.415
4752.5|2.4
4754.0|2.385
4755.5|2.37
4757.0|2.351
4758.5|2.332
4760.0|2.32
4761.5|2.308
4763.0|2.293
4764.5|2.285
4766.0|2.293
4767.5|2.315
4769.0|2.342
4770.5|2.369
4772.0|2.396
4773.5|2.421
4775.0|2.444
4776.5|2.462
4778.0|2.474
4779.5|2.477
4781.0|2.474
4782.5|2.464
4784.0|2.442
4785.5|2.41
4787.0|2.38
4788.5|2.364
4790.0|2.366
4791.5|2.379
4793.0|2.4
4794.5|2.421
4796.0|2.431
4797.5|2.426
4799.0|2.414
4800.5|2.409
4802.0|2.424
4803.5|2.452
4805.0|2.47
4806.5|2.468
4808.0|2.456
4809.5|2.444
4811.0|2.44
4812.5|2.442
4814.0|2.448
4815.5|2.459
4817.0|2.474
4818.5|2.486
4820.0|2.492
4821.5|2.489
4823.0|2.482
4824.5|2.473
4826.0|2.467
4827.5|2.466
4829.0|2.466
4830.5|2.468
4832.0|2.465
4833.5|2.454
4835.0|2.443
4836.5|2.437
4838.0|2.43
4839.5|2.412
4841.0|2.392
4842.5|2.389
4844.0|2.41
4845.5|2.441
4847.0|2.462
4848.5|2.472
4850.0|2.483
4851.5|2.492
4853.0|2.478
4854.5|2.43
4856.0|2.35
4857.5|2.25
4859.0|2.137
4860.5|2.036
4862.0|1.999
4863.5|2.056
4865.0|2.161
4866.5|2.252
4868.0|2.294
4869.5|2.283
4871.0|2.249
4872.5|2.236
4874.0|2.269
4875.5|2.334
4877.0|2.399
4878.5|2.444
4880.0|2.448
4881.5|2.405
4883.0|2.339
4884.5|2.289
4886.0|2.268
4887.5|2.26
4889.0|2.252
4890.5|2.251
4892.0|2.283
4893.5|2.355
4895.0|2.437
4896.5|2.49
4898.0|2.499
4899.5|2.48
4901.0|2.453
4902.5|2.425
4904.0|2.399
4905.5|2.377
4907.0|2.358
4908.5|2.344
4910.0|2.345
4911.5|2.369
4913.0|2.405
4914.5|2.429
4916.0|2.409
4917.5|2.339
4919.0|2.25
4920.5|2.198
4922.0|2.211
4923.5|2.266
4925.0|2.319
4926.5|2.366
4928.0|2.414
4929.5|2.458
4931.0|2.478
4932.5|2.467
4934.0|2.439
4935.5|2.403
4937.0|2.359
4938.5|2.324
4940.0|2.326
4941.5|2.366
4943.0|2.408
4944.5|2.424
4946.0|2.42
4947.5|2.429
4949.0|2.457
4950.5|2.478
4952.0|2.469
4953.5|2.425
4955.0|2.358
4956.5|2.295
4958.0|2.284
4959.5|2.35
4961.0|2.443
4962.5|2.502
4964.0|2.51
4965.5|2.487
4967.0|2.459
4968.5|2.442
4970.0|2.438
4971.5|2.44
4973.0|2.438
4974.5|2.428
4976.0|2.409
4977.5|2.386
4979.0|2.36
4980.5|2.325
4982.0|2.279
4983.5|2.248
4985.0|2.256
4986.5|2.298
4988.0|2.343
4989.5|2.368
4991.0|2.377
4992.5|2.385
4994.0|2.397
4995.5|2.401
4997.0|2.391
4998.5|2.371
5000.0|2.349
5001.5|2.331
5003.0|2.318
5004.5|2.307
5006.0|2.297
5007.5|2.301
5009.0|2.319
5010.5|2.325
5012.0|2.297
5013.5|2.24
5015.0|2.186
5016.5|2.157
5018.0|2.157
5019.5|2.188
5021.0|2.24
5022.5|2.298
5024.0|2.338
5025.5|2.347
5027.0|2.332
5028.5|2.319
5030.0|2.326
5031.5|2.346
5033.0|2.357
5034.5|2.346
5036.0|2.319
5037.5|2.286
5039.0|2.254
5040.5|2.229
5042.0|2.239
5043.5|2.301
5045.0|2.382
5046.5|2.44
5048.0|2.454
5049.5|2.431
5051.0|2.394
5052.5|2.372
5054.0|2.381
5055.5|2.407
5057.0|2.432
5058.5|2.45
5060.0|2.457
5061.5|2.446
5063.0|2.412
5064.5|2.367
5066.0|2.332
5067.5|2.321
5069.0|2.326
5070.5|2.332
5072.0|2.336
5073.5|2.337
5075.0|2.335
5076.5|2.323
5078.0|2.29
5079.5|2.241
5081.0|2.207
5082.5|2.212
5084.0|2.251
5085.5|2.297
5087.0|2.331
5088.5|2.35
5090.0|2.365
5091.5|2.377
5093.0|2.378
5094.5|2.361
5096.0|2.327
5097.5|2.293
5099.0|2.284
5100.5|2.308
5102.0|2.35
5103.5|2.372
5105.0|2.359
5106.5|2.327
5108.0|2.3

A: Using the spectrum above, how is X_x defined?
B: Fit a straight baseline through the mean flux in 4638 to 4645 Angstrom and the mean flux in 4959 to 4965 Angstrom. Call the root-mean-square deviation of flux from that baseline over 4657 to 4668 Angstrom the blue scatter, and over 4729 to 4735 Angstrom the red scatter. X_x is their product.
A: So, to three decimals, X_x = 0.011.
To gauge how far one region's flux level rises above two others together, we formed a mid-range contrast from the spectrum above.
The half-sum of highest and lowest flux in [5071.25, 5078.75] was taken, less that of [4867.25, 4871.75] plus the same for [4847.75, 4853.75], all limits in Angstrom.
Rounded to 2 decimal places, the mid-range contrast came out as -2.44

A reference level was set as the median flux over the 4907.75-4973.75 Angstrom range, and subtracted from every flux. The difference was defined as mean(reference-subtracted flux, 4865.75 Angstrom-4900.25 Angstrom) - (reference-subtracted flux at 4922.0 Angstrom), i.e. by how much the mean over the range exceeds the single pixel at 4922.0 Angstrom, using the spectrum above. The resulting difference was 0.129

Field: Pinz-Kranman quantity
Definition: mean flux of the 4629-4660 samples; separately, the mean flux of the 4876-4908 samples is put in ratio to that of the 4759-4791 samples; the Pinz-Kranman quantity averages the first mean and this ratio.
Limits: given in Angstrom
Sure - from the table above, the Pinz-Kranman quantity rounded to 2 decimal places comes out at 1.68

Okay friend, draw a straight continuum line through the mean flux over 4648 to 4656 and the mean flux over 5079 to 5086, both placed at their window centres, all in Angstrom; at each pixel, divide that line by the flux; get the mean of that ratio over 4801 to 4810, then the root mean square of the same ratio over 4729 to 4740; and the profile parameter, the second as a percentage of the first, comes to 108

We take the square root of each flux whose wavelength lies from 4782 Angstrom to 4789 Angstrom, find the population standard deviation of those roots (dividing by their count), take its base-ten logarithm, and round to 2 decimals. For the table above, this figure -1.92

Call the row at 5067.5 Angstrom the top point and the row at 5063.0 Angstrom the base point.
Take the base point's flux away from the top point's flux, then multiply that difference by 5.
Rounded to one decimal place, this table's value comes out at -0.5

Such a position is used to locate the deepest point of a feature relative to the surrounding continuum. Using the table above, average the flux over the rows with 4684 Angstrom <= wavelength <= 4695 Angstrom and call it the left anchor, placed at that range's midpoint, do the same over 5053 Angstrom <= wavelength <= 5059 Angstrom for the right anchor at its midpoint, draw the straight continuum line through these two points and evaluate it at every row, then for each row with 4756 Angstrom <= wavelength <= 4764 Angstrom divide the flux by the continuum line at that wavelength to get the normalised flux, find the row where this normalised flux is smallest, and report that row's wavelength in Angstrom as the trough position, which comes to 4763.0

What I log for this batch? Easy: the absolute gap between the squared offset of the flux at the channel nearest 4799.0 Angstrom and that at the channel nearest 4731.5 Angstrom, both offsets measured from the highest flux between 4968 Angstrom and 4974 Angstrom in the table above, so 0.036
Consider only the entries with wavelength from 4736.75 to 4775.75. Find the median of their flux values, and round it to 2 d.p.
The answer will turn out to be 2.39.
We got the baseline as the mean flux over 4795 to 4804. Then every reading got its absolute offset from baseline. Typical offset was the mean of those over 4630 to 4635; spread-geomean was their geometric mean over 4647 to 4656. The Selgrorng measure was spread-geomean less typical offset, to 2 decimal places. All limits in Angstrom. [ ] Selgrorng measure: 0.06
